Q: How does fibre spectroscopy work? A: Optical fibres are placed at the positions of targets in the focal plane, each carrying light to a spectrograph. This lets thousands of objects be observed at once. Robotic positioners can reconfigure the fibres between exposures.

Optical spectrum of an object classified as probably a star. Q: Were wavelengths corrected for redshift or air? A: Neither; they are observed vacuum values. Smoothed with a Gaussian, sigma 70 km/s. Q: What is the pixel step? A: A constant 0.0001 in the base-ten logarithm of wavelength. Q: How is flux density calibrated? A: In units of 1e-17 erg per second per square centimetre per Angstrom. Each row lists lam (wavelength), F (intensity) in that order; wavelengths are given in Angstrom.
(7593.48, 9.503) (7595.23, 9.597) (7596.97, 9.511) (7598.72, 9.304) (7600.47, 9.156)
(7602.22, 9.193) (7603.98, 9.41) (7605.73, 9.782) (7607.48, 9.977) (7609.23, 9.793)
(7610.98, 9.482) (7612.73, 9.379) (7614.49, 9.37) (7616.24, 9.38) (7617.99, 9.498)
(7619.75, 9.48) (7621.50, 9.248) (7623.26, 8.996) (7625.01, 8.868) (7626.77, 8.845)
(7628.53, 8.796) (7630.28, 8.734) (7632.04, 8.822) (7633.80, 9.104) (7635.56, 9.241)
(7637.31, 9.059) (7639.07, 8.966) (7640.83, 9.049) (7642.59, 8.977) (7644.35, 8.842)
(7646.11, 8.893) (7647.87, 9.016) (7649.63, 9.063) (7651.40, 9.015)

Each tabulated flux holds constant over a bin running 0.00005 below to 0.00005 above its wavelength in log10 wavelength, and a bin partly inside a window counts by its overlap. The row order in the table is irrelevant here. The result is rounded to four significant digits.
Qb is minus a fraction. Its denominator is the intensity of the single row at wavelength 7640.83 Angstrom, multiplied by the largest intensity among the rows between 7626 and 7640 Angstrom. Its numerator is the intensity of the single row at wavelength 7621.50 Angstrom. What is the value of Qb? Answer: -0.1106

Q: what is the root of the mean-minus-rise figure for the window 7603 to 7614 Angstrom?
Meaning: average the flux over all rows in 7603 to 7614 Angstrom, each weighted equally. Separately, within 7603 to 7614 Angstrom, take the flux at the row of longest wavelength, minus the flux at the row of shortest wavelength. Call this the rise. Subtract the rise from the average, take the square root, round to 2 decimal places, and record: 3.11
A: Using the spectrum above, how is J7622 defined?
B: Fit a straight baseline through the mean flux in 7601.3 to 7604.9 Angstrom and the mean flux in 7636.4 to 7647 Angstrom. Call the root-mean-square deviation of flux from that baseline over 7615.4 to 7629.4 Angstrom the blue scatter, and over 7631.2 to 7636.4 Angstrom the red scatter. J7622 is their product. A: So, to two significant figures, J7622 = 0.046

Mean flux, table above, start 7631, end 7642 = 9.0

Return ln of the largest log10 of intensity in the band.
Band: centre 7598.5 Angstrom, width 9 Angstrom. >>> -0.018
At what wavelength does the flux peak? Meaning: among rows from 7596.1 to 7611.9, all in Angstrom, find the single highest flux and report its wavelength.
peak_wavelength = 7607.48 Angstrom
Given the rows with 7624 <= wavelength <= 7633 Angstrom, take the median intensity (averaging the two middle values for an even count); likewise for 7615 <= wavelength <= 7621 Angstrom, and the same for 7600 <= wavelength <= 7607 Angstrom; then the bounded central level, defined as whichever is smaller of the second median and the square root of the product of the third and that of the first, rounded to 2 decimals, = 9.06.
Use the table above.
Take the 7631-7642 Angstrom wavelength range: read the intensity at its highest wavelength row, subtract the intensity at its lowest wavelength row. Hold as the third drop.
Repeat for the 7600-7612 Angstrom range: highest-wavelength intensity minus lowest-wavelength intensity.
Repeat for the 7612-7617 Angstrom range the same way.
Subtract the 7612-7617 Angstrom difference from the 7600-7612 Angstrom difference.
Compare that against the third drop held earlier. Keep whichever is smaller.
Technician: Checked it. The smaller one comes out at 0.23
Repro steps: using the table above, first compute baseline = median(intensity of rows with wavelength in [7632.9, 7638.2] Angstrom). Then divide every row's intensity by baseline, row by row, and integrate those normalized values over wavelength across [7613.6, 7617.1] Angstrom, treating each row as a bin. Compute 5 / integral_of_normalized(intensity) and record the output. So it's 1.4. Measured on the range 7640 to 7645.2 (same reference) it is 1.0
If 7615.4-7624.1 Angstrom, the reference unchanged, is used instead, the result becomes 0.6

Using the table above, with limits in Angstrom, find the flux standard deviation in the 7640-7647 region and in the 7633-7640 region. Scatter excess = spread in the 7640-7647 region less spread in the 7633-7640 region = -0.02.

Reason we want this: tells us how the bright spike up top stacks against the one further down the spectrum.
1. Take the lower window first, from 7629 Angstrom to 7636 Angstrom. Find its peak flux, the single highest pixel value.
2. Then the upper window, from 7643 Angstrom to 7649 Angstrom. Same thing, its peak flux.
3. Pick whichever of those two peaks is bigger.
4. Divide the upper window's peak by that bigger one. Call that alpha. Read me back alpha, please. 0.98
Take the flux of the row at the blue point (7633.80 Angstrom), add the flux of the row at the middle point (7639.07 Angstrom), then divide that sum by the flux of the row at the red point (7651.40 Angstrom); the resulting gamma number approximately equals 2.00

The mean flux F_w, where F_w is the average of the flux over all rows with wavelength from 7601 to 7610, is 9.6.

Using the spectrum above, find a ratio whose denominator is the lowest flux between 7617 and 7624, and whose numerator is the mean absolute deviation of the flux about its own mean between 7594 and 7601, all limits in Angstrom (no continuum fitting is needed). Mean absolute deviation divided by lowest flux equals 0.0180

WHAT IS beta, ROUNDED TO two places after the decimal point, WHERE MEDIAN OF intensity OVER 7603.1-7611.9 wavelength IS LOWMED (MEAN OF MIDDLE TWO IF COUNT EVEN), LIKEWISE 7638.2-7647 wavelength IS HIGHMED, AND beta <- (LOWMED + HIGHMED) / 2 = 9.37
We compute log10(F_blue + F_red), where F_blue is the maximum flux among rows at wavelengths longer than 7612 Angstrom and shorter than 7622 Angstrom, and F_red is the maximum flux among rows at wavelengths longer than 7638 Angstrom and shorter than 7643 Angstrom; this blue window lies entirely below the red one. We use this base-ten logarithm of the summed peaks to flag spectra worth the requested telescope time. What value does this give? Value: 1.27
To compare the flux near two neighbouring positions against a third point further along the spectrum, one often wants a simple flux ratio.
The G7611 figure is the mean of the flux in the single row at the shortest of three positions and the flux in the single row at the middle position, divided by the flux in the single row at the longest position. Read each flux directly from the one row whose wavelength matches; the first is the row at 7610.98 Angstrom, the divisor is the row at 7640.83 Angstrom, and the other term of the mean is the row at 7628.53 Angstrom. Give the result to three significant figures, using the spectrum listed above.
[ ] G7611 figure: 1.01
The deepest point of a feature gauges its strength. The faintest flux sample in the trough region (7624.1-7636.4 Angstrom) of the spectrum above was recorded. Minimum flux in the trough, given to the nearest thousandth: 8.734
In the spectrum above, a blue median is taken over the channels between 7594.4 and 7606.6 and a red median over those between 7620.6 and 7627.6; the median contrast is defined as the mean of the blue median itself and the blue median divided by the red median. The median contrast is 5.23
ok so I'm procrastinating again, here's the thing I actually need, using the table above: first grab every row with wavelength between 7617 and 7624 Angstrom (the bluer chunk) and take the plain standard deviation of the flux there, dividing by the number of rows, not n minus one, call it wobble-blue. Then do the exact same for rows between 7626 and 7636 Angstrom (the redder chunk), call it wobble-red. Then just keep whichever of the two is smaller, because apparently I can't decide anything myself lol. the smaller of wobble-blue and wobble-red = 0.18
